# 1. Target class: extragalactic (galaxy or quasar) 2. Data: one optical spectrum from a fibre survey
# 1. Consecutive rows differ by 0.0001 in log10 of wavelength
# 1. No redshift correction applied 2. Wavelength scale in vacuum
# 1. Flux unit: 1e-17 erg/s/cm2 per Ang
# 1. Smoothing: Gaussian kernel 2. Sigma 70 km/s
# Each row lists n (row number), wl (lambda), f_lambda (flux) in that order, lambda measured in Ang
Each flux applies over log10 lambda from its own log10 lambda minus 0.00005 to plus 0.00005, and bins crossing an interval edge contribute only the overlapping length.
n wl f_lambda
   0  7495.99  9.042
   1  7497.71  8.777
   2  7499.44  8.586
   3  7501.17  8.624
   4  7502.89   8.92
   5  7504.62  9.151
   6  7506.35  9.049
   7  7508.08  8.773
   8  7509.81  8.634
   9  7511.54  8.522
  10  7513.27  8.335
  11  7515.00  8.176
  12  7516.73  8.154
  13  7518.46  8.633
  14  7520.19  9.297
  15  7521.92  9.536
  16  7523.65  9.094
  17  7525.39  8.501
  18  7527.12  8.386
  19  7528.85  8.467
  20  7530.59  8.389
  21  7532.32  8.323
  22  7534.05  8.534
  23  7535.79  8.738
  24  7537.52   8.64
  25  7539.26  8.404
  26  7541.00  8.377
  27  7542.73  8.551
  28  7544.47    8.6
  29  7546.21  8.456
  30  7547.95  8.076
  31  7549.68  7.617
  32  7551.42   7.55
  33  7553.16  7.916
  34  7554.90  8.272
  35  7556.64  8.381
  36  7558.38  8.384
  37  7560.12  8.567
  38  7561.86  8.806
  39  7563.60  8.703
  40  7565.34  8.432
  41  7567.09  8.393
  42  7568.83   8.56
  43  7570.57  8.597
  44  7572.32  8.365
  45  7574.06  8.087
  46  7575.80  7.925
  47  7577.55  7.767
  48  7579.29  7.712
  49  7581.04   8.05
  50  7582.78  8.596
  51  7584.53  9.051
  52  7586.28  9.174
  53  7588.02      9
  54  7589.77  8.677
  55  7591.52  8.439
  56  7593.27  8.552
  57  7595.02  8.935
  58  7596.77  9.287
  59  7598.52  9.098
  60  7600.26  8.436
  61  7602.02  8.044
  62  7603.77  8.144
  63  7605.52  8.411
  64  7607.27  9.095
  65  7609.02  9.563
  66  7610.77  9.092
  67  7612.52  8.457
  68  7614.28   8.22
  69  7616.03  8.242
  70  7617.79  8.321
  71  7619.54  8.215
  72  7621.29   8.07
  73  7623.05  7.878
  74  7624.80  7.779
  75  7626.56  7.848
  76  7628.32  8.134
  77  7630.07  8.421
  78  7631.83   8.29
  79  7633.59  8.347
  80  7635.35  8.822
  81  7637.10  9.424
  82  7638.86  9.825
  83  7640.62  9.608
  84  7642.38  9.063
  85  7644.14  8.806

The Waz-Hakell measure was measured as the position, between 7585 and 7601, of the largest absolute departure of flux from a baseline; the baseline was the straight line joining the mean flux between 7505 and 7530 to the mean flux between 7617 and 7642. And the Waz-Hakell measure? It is 7596.77 Ang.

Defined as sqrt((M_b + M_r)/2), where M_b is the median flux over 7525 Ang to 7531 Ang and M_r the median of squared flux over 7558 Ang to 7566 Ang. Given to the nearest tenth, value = 6.4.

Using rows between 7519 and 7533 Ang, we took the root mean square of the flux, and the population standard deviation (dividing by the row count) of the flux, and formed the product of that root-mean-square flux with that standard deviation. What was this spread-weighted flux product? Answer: 3.95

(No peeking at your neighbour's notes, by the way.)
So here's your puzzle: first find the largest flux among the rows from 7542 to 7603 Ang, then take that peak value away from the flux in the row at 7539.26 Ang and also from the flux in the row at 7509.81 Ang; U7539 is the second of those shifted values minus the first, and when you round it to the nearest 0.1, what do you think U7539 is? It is 0.2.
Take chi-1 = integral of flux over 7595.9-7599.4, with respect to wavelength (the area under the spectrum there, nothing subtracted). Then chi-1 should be 32.2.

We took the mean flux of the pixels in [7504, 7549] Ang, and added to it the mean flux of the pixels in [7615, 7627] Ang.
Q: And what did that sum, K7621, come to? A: 16.7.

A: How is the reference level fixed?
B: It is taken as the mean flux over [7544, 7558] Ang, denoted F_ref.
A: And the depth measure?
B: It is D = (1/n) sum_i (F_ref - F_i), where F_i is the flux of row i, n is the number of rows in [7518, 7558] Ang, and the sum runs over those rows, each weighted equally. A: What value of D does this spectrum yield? -0.36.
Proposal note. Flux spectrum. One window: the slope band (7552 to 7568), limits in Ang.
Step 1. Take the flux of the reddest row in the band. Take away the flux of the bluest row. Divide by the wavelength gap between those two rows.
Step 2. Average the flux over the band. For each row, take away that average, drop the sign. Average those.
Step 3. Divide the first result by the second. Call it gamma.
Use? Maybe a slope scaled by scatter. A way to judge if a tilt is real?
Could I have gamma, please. 0.19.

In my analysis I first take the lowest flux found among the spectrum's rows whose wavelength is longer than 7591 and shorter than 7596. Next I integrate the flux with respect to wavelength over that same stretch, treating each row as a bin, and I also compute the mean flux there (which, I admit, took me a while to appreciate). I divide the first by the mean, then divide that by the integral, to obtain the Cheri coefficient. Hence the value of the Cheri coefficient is 0.022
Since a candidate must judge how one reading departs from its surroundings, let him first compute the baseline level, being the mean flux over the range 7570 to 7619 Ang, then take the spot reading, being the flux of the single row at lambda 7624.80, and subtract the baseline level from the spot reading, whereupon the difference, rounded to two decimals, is -0.77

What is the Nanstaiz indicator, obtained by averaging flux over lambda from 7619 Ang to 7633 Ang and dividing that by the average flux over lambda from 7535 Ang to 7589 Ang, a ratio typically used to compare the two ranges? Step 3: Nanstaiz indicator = 0.964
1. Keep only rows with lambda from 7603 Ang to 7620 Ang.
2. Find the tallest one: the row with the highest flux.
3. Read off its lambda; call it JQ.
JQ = 7609.02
